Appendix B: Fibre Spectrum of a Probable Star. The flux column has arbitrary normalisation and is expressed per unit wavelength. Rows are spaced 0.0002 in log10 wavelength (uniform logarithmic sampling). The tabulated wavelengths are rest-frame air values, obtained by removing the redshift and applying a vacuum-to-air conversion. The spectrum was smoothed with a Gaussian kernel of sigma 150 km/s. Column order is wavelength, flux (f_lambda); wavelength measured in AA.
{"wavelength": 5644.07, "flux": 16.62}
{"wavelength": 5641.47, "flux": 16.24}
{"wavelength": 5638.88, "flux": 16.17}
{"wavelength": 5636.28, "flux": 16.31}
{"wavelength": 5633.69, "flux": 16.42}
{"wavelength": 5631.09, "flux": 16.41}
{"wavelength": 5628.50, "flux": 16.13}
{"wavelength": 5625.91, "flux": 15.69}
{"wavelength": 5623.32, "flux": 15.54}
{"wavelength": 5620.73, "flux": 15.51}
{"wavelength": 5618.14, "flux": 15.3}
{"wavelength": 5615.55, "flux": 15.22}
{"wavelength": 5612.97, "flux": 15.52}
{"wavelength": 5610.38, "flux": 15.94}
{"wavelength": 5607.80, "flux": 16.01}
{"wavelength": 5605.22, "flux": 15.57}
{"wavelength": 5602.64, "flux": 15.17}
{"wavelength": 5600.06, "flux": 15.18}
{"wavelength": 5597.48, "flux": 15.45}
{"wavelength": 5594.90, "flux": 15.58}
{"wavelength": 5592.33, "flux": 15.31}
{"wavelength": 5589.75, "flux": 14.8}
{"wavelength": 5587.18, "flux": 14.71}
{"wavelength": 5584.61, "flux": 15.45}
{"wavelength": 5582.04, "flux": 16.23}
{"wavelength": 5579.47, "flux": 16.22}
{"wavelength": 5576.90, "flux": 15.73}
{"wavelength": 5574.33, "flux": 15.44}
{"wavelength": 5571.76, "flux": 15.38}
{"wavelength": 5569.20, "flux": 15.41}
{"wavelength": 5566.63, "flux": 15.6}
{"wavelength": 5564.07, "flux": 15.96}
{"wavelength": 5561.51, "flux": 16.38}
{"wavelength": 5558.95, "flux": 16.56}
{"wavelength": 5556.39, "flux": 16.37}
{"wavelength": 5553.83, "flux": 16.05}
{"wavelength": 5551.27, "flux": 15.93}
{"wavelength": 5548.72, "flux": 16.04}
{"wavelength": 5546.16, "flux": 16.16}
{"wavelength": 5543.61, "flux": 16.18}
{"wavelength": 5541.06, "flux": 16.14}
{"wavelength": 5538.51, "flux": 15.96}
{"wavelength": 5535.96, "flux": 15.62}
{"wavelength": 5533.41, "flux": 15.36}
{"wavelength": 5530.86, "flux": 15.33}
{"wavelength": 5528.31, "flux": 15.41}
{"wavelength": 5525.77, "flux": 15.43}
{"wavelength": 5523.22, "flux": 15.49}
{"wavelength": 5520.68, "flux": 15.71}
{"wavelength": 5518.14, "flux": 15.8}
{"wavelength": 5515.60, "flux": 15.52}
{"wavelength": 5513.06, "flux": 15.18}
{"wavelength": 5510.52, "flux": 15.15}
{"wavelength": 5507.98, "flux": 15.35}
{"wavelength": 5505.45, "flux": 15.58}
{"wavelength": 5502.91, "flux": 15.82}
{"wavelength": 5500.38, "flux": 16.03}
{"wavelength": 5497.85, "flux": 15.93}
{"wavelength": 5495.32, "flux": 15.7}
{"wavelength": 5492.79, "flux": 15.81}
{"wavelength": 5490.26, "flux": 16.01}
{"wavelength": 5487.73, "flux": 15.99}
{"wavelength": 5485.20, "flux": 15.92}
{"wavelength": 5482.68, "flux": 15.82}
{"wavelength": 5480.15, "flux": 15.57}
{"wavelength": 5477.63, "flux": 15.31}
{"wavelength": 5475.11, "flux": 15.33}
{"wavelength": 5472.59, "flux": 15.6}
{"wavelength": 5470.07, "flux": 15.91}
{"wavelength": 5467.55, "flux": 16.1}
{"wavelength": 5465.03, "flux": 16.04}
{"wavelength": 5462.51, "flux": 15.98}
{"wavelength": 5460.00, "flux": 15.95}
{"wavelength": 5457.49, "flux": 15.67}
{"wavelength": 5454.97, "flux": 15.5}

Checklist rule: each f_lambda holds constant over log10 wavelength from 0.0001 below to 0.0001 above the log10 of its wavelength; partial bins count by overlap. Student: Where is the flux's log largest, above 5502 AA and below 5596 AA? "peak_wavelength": 5558.95 AA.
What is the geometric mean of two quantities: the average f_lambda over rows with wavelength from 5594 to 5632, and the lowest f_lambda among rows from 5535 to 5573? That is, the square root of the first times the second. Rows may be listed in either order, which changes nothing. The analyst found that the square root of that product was 15.5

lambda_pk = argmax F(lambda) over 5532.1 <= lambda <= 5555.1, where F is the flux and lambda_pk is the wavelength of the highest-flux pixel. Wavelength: 5543.61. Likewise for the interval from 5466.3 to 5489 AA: 5467.55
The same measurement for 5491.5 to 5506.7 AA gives 5500.38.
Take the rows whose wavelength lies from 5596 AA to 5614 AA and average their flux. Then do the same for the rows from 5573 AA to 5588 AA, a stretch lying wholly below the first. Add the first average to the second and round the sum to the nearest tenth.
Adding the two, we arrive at 31.2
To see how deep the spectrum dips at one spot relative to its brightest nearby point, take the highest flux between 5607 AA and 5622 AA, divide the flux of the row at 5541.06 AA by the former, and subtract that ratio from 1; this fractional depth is -0.008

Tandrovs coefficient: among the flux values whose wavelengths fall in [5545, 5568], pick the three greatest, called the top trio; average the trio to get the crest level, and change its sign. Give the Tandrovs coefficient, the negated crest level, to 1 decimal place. -16.4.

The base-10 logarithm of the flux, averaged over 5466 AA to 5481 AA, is 1.19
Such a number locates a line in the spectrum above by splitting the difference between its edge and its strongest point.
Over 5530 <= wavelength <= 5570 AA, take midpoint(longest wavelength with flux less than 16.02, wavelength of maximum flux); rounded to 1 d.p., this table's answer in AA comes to 5564.1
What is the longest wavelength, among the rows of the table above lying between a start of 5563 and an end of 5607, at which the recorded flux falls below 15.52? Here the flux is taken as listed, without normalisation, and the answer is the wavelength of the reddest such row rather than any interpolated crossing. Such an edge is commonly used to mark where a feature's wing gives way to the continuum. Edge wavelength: 5602.64 AA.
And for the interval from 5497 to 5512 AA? 5510.52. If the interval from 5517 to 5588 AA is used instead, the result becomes 5587.18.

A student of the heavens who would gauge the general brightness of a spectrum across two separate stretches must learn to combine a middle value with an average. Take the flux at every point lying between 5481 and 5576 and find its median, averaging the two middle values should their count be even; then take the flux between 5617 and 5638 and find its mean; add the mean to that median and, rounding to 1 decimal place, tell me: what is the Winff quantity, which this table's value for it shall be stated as 31.7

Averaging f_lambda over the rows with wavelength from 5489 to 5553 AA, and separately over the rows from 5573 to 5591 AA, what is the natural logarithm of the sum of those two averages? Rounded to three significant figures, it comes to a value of 3.44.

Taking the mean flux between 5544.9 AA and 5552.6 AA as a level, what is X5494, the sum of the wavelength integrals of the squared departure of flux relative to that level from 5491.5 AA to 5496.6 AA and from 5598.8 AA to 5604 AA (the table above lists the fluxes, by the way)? 4.3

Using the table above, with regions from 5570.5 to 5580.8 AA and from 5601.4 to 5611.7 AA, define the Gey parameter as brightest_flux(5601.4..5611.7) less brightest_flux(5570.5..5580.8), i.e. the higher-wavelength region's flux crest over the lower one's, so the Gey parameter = -0.2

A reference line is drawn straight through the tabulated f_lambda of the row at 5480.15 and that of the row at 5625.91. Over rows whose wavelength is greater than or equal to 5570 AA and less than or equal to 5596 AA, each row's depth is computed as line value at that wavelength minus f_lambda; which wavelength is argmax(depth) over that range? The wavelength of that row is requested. 5587.18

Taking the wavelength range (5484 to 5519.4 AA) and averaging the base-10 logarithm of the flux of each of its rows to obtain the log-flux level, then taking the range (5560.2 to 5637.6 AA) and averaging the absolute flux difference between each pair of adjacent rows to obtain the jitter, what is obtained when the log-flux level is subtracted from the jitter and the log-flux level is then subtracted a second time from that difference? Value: -2.13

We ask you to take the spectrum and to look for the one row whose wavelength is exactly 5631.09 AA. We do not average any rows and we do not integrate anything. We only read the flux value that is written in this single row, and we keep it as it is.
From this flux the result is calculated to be 16.41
